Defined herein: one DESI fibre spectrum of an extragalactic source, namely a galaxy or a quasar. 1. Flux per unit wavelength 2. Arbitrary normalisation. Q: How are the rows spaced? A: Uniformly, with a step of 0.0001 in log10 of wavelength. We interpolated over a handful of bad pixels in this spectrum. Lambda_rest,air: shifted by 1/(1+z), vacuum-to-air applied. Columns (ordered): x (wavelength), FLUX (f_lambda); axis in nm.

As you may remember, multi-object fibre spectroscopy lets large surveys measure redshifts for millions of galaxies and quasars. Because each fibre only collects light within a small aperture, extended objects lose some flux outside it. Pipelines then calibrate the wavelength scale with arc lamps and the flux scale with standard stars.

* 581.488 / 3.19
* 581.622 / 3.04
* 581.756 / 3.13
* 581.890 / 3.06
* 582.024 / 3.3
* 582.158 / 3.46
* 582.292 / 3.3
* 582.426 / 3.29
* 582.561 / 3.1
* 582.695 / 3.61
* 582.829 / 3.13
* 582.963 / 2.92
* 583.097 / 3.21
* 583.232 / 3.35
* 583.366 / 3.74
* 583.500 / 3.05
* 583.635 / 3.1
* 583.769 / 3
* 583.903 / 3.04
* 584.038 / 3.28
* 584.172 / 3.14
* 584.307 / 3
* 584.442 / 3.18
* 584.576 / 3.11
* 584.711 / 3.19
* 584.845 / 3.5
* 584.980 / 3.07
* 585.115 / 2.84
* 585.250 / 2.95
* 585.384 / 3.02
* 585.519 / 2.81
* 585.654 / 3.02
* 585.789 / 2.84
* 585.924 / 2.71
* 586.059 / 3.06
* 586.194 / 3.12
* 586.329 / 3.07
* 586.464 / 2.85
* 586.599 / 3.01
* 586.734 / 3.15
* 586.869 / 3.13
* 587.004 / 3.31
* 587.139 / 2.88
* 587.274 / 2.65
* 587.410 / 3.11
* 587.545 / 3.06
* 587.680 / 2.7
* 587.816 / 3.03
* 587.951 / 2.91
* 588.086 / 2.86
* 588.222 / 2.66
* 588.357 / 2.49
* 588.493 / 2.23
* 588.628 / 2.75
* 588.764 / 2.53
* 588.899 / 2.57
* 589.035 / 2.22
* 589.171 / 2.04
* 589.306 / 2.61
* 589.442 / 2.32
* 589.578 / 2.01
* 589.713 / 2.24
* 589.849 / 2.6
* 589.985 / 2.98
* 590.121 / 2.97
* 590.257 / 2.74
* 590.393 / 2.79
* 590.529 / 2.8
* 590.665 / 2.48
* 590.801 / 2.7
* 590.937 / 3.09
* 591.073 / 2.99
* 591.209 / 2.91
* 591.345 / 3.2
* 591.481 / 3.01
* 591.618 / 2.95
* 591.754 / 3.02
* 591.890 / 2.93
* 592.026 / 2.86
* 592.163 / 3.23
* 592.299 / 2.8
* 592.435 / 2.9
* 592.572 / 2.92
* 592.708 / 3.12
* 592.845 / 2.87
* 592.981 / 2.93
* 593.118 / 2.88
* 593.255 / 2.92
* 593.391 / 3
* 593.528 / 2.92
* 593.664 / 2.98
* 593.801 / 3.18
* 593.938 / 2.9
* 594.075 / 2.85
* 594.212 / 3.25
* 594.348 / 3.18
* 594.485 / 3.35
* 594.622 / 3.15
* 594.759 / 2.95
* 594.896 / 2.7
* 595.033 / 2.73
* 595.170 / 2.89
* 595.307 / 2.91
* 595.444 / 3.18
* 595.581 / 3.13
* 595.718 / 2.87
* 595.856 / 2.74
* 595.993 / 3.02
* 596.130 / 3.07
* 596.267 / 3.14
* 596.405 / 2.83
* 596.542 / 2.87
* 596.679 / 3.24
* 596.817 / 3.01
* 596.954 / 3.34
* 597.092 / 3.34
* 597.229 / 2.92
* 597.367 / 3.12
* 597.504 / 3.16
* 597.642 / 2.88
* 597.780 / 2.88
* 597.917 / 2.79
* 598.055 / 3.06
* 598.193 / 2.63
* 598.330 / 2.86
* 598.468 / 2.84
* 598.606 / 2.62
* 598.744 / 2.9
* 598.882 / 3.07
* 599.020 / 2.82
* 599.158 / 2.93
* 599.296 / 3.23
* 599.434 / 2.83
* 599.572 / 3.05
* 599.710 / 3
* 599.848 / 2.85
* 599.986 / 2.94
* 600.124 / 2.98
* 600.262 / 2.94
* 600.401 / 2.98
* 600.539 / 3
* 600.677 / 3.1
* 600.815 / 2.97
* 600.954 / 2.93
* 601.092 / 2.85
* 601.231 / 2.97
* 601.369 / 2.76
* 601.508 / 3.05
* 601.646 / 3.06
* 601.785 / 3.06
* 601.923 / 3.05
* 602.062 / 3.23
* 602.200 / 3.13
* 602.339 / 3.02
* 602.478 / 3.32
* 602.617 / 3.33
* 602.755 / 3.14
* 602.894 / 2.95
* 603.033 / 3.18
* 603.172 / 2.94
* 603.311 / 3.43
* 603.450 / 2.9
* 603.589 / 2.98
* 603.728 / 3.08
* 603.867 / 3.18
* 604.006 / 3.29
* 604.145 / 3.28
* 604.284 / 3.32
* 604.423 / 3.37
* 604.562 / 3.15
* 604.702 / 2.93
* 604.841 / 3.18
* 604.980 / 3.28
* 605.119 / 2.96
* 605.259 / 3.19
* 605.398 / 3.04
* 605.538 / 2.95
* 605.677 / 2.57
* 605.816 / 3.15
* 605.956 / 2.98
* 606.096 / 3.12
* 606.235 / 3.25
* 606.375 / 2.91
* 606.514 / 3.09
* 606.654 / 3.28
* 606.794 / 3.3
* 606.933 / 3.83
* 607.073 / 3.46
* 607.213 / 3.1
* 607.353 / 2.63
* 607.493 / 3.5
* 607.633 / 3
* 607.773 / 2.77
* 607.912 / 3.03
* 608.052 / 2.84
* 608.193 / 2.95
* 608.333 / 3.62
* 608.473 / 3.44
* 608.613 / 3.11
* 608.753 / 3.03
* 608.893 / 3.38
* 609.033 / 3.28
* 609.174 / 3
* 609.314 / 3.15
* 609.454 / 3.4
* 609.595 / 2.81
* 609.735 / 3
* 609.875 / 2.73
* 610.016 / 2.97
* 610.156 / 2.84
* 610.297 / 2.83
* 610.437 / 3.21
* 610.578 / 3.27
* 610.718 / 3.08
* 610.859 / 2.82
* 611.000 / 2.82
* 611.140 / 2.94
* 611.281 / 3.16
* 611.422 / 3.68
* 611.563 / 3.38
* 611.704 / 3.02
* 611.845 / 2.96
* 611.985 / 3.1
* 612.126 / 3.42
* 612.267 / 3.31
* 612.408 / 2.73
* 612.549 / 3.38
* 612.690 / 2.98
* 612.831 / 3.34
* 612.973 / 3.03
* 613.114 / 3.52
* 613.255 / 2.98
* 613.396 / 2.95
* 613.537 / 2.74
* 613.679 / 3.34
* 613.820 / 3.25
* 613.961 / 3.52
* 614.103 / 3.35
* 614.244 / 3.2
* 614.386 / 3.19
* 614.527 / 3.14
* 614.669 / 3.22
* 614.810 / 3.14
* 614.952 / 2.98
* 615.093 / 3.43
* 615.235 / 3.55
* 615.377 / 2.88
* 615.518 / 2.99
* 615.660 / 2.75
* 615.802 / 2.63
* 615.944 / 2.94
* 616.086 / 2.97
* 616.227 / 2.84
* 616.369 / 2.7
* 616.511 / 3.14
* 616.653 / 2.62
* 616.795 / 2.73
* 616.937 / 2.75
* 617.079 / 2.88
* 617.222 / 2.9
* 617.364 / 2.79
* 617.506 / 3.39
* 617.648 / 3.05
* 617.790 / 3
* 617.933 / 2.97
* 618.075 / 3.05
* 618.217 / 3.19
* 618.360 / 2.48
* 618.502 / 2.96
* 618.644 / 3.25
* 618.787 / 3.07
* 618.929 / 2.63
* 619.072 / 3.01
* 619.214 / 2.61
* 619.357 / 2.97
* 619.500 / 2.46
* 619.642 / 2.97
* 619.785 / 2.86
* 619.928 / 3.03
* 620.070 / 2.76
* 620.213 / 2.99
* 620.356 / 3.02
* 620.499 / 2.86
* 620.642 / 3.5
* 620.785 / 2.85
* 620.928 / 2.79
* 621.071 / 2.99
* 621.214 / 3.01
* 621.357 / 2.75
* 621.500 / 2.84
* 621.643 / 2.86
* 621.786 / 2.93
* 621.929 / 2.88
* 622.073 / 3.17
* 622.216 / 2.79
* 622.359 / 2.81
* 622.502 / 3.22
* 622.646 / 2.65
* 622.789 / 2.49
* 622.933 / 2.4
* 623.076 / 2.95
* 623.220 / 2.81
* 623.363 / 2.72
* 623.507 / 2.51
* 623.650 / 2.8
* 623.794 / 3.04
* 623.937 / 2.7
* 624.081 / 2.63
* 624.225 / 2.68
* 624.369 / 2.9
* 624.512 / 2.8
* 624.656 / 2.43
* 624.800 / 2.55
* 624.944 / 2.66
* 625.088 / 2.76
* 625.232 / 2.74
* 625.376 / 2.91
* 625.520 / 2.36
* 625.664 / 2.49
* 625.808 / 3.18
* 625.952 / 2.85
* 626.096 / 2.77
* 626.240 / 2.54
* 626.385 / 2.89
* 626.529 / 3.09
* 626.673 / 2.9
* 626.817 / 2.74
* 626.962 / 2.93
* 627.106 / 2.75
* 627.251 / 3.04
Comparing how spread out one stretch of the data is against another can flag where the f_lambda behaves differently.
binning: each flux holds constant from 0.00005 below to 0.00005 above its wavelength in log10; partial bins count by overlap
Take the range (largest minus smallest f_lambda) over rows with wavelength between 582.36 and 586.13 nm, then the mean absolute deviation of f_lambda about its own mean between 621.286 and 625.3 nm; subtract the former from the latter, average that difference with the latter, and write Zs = -0.37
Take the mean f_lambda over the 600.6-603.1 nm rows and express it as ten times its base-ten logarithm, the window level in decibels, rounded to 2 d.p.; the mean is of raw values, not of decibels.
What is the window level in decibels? 4.86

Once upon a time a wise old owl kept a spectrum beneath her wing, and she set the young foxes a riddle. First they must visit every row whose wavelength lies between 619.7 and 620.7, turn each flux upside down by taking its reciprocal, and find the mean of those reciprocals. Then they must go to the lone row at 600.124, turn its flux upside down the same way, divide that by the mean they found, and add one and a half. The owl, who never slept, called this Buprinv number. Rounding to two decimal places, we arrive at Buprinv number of 2.50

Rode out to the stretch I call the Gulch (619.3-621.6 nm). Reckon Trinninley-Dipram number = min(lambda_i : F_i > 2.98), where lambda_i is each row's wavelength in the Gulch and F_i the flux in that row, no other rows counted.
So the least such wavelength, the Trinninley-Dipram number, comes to 619.928 nm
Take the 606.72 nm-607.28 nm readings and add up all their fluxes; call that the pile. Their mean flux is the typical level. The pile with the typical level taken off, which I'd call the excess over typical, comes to 10.3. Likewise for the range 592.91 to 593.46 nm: 8.8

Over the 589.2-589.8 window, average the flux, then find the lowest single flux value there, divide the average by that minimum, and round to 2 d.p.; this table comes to 1.14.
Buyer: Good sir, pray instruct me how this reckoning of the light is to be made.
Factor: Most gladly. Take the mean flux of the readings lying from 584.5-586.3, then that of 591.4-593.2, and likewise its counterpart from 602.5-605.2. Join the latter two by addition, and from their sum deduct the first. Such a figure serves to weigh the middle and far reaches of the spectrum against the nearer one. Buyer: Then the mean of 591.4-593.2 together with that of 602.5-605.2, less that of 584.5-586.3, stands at 3.09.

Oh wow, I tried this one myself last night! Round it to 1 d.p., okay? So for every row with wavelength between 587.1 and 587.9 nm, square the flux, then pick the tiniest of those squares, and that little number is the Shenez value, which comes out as 7.0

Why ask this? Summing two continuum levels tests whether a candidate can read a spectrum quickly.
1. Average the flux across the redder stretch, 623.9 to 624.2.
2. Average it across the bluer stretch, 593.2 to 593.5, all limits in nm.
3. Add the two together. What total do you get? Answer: 5.62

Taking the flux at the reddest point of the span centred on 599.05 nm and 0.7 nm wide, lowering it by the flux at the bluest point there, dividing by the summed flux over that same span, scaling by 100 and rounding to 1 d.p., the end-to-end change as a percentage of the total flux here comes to 2.2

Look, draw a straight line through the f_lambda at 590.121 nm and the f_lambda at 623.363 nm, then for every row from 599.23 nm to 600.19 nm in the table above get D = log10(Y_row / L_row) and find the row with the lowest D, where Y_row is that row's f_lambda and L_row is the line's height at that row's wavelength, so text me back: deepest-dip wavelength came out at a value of 599.434 nm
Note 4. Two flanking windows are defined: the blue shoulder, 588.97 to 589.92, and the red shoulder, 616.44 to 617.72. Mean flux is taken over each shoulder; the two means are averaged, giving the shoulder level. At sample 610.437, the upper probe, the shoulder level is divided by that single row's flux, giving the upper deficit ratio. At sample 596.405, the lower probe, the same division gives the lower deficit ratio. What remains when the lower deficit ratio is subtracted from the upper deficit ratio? -0.11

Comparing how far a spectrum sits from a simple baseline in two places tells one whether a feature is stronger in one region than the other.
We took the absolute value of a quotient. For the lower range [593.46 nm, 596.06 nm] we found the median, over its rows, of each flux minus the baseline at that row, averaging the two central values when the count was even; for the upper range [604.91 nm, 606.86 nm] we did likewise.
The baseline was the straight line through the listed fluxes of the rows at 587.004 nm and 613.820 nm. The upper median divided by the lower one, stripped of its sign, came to 0.47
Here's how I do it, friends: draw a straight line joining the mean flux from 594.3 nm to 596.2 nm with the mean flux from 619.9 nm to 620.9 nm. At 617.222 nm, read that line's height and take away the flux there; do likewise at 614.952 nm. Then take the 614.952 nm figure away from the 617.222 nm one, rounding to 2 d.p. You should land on 0.08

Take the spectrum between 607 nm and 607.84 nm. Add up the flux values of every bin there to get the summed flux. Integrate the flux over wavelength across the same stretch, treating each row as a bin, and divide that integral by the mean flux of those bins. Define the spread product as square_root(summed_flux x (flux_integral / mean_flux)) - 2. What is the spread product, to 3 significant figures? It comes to 1.94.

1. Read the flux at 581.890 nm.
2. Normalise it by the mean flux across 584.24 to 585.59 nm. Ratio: 1.00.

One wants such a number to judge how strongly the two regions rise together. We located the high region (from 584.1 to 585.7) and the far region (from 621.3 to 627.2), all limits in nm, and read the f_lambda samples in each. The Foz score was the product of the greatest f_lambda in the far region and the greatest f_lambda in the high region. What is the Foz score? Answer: 11.3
